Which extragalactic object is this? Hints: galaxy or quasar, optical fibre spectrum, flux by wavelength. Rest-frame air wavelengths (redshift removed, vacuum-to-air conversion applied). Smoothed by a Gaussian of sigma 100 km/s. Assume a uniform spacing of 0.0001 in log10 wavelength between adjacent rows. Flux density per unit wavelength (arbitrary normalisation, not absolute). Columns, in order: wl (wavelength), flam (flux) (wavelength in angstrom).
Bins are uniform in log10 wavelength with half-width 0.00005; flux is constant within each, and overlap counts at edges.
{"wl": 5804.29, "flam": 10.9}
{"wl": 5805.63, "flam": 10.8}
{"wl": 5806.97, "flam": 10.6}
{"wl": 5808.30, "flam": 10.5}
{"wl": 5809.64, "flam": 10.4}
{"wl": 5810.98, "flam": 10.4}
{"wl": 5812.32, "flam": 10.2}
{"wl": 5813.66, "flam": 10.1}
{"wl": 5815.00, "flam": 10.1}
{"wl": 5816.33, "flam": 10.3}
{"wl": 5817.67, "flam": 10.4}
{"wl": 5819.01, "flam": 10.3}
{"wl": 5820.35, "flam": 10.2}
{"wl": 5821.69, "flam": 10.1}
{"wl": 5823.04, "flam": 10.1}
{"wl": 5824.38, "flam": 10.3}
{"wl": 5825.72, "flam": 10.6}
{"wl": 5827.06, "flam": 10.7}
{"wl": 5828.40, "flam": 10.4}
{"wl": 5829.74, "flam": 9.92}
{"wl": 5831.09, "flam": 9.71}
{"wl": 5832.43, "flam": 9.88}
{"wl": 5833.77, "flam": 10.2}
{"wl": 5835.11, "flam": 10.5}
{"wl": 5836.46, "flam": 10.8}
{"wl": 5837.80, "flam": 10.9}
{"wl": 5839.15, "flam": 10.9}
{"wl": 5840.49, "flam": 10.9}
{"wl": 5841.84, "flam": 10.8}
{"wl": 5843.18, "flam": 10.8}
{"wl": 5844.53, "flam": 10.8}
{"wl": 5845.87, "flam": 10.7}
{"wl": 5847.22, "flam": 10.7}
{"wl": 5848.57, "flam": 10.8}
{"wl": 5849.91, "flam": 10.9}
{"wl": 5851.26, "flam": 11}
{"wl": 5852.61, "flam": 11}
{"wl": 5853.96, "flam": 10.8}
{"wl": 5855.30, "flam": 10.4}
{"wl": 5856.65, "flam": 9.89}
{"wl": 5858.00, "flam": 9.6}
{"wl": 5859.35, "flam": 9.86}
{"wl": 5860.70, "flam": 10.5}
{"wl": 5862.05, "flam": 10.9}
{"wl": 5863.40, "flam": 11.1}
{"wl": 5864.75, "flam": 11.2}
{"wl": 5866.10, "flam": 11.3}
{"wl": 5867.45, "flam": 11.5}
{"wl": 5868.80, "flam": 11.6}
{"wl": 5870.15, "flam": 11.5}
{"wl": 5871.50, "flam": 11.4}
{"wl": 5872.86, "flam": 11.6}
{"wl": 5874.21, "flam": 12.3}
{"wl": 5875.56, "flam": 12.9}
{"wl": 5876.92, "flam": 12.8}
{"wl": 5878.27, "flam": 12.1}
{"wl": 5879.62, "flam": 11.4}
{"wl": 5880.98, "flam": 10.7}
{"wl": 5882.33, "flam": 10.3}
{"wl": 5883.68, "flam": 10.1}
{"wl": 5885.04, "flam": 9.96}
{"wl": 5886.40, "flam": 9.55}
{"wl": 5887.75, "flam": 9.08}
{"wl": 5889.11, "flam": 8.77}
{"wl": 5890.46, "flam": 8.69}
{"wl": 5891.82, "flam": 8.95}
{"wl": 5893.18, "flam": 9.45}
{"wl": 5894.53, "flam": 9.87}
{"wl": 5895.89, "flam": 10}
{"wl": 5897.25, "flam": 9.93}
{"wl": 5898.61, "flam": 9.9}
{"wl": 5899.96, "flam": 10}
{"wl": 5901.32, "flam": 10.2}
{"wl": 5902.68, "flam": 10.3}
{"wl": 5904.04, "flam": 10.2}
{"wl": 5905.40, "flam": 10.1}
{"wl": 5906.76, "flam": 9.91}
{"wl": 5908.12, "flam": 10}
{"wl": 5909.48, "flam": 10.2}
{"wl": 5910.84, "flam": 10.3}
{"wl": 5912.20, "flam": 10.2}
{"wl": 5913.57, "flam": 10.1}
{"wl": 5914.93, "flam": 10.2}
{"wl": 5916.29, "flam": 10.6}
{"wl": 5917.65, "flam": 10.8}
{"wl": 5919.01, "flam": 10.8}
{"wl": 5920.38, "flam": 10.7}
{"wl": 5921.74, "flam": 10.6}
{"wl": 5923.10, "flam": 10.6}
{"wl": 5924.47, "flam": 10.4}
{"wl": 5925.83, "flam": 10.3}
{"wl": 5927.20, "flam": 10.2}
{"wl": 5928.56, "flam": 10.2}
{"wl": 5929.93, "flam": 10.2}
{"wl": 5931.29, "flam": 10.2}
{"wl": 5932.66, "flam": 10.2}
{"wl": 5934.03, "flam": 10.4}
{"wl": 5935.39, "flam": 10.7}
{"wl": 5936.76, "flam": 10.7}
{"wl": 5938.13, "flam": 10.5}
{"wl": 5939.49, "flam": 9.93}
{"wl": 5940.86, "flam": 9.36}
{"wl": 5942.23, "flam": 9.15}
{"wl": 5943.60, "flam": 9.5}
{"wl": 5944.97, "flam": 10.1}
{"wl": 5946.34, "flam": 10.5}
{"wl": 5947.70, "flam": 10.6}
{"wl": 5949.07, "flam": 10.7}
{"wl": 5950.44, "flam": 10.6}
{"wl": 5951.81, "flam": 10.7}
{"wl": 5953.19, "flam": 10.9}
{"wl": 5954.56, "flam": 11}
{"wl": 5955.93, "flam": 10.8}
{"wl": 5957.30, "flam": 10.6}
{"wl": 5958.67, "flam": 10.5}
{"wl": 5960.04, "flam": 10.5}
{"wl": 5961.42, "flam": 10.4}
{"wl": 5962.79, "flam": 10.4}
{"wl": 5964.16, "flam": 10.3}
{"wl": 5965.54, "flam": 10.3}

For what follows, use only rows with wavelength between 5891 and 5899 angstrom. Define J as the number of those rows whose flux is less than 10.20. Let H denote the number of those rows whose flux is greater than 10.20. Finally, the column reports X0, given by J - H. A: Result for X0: 6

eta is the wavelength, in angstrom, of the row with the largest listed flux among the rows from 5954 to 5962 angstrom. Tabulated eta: 5954.56 angstrom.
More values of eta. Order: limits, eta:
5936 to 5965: 5954.56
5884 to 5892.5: 5885.04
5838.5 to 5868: 5867.45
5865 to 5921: 5875.56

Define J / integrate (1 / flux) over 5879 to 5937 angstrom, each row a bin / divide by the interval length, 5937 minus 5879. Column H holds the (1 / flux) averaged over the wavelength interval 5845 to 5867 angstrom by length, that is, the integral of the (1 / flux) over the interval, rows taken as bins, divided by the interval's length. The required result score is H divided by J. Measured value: 0.95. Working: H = 0.094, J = 0.0990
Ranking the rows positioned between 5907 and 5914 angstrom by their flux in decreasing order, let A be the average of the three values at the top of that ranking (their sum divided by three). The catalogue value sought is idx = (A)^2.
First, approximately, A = 10.23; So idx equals 105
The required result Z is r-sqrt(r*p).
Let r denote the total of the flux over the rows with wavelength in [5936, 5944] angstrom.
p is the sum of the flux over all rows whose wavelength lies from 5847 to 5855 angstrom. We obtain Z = -3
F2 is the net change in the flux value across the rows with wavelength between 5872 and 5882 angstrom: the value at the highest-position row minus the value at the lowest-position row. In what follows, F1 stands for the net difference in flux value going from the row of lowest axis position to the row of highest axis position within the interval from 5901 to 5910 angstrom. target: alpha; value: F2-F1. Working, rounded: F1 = 0.0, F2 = -0.9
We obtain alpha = -0.9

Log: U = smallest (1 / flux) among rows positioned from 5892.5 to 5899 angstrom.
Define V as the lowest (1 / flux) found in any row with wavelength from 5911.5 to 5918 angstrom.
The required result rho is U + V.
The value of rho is 0.193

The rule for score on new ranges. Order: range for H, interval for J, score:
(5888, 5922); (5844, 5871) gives 1.08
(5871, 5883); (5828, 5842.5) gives 0.89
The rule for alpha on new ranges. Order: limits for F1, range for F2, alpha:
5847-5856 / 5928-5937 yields 0.8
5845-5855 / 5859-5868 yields 1.5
